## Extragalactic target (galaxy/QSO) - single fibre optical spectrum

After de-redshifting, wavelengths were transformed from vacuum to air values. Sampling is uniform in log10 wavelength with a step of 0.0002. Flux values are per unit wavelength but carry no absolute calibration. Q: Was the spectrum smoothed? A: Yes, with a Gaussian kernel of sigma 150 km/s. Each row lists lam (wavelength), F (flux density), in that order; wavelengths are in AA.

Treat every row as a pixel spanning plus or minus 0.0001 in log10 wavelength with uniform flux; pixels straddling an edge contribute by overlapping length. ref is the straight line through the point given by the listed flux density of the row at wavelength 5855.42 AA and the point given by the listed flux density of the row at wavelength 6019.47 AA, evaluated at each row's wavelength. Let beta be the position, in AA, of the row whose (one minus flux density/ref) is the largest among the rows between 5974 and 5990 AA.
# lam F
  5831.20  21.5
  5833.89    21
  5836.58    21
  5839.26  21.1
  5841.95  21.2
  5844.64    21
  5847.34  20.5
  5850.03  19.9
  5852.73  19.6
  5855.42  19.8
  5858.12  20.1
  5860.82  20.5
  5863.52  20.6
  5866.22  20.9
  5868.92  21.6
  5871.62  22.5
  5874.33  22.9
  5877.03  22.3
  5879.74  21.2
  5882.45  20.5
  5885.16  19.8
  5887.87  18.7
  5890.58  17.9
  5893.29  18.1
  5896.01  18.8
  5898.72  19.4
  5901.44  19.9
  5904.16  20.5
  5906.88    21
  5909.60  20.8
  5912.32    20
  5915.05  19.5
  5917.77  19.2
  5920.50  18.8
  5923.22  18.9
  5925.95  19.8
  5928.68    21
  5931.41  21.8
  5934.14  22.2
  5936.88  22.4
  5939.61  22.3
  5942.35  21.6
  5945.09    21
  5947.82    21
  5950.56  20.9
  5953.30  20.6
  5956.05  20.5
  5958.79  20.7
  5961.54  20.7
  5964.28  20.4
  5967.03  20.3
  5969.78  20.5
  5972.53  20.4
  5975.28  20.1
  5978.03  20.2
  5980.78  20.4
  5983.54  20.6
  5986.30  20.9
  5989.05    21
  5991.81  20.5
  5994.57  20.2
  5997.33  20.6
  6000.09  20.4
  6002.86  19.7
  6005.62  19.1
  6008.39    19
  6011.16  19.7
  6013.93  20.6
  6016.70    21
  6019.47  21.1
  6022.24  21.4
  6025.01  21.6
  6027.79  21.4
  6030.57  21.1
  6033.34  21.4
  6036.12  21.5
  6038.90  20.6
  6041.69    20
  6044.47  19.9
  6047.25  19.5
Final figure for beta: 5975.28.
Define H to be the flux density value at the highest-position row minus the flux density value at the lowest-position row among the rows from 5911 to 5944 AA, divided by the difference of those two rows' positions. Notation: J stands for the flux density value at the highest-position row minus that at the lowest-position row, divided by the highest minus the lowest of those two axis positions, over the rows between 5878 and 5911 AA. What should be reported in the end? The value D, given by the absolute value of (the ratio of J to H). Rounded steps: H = 0.05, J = -0.01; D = 0.25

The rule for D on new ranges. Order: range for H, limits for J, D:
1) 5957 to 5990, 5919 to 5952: 7.05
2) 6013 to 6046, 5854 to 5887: 0.00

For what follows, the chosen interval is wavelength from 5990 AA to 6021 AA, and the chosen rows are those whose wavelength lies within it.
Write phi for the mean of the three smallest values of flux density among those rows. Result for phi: 19.3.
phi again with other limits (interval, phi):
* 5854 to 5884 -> 20.1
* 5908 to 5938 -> 19.0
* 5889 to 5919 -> 18.3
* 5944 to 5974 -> 20.4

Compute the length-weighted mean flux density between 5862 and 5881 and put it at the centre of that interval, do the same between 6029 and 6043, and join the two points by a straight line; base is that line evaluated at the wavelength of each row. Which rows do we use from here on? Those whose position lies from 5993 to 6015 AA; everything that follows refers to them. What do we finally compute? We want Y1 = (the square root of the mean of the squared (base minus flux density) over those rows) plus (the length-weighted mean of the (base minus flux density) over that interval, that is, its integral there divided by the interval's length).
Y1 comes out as 2.5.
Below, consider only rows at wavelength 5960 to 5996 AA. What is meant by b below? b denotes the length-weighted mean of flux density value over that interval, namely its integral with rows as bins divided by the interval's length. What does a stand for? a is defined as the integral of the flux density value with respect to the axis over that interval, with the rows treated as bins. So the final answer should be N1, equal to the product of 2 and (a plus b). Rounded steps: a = 737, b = 20.48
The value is 1515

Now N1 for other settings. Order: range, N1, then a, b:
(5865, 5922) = 2343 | 1151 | 20.20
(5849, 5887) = 1626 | 792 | 20.85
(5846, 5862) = 682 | 321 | 20.06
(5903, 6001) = 4080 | 2019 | 20.61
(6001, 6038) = 1570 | 764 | 20.66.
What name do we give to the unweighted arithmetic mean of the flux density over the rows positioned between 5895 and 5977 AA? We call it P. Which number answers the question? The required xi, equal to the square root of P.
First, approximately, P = 20.5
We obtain 4.53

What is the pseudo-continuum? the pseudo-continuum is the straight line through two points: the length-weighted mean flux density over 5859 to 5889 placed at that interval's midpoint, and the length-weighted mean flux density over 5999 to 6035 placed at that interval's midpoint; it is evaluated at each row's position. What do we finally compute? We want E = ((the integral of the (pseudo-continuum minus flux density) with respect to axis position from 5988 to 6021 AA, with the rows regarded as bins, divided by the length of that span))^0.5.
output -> 0.62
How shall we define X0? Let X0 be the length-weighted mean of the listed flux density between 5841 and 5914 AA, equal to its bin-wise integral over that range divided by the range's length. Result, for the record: 20.4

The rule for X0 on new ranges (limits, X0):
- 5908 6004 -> 20.6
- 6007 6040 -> 20.9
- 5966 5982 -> 20.3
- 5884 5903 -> 19.0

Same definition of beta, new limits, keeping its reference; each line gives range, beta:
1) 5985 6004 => 6002.86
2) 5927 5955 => 5953.30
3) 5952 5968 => 5967.03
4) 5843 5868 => 5852.73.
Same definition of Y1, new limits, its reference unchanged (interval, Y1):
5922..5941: 1.5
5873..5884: 0.9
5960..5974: 1.6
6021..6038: 0.0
